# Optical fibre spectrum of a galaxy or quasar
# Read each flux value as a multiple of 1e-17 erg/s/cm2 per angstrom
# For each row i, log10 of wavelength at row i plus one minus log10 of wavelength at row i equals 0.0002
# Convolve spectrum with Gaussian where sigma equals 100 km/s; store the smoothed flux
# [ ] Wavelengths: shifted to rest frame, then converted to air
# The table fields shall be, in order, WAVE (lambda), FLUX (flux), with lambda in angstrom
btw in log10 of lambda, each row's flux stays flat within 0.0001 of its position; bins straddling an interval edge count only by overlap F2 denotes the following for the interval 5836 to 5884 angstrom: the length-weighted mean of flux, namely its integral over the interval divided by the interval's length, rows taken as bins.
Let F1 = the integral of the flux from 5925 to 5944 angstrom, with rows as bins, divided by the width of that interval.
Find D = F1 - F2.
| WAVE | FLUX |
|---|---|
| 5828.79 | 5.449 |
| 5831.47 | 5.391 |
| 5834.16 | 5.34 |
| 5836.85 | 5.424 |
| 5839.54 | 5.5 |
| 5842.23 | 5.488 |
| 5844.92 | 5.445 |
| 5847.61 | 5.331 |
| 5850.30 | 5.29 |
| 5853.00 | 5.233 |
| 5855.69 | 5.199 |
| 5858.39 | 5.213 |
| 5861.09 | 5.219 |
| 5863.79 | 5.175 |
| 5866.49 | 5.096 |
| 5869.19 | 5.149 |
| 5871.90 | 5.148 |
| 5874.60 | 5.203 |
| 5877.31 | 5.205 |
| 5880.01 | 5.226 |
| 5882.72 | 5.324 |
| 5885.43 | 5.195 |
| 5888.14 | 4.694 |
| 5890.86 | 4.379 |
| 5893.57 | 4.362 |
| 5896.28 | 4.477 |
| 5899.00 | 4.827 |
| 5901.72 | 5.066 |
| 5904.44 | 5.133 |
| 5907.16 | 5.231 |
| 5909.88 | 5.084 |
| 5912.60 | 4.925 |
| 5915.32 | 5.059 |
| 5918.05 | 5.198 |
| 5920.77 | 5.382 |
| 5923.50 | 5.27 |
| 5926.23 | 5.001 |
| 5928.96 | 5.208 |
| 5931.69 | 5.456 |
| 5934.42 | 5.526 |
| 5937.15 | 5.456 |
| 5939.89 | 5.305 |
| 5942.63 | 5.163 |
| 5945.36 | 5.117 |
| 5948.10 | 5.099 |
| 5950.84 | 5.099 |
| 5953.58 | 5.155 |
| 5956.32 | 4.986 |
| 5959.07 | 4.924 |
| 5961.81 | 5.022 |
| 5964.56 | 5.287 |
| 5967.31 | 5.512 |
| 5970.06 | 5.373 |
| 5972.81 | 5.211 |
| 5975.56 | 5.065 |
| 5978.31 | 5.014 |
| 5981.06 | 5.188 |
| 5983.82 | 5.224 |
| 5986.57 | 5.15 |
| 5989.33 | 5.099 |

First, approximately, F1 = 5.31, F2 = 5.27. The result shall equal 0.04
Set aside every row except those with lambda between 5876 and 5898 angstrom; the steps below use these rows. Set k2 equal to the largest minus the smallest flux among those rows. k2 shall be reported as 0.96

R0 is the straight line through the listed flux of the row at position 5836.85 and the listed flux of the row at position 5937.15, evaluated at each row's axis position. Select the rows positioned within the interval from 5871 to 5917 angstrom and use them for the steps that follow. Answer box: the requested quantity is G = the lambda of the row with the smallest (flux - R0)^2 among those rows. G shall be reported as 5882.72 angstrom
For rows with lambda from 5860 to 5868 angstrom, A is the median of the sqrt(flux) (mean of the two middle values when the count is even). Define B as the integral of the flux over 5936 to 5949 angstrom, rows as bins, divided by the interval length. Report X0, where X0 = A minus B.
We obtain -2.95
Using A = 2.27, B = 5.23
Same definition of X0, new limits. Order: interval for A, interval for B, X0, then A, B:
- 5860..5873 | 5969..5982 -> -2.90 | 2.27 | 5.17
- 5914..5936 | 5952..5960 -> -2.74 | 2.29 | 5.03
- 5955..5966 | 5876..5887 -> -2.99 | 2.24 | 5.23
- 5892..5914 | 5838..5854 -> -3.15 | 2.24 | 5.38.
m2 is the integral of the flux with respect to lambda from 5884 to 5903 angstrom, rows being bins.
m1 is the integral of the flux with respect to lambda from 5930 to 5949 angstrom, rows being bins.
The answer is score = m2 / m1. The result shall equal 0.89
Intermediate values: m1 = 100.8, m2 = 90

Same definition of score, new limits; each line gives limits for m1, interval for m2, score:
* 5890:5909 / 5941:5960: 1.06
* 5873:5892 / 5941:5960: 1.01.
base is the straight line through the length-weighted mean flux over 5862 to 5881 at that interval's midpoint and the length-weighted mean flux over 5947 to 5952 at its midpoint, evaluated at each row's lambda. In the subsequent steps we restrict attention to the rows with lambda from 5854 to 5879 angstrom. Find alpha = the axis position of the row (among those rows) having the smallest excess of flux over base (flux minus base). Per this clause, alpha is 5866.49 angstrom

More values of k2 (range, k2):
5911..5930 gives 0.46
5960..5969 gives 0.49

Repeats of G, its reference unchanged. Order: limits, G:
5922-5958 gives 5937.15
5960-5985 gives 5967.31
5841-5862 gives 5844.92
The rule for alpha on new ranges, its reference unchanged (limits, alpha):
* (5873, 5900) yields 5893.57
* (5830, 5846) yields 5834.16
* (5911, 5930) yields 5912.60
